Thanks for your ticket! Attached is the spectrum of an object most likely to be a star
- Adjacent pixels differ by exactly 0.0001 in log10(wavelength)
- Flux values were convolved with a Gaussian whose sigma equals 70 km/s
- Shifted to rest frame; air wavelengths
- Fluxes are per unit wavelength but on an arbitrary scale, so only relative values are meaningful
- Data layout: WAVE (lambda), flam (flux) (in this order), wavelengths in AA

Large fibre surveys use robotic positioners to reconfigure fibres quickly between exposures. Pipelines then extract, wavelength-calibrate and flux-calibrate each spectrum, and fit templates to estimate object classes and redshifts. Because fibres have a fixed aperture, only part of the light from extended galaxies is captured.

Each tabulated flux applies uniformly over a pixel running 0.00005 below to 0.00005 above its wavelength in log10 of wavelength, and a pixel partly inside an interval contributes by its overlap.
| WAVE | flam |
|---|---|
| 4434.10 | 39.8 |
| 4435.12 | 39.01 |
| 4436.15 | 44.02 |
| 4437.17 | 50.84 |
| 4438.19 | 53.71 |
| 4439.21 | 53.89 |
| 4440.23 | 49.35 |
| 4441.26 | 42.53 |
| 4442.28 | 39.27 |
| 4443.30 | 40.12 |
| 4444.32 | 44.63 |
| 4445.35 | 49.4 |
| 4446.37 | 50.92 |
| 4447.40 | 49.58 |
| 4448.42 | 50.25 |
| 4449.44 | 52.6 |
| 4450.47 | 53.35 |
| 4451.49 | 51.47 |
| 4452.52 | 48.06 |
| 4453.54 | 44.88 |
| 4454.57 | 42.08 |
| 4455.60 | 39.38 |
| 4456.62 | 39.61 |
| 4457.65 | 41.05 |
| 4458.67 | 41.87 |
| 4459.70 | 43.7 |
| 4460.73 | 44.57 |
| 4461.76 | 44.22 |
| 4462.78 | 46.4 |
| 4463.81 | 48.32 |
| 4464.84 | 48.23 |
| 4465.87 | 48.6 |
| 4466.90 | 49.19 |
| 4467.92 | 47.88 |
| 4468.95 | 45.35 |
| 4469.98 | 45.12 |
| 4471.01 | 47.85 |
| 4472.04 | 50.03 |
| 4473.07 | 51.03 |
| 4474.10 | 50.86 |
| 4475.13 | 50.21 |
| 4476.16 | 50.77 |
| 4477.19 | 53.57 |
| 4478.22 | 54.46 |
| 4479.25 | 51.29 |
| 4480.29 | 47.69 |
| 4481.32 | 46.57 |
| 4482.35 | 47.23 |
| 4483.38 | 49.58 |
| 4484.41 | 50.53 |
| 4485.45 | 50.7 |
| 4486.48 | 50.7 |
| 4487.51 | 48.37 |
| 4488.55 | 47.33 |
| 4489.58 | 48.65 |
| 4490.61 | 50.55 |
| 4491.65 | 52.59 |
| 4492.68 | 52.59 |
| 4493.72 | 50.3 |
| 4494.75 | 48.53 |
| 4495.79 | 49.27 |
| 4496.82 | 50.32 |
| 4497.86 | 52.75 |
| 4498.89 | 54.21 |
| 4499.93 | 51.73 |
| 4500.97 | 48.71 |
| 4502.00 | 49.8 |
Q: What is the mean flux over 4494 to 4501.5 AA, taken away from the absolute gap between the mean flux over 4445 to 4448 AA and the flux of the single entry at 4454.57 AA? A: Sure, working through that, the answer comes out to -42.9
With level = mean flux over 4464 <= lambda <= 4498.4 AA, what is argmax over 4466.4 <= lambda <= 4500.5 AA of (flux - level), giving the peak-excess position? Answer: 4478.22 AA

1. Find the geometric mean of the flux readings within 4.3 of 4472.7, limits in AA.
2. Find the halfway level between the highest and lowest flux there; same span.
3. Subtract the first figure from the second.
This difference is -0.77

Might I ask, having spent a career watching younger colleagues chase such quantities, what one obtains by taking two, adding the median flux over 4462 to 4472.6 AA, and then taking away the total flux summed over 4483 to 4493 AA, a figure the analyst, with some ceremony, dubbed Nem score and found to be -452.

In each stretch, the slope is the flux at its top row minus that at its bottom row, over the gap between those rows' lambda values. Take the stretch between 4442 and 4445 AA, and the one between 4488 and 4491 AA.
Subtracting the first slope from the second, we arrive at -1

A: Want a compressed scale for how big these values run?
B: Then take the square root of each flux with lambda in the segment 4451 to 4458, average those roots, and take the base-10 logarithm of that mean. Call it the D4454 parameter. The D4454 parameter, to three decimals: 0.820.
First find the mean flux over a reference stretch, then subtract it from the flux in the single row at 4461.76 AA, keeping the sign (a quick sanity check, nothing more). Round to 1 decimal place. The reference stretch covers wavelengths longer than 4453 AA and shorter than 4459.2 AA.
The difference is 2.7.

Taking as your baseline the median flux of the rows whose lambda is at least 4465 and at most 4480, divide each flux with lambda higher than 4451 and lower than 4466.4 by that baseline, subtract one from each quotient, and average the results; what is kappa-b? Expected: -0.11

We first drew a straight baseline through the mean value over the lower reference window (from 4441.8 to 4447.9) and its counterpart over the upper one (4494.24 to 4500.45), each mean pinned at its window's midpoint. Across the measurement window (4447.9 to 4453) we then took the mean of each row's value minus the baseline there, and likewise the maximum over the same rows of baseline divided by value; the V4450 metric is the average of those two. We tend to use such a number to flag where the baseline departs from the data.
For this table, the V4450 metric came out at 2.9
